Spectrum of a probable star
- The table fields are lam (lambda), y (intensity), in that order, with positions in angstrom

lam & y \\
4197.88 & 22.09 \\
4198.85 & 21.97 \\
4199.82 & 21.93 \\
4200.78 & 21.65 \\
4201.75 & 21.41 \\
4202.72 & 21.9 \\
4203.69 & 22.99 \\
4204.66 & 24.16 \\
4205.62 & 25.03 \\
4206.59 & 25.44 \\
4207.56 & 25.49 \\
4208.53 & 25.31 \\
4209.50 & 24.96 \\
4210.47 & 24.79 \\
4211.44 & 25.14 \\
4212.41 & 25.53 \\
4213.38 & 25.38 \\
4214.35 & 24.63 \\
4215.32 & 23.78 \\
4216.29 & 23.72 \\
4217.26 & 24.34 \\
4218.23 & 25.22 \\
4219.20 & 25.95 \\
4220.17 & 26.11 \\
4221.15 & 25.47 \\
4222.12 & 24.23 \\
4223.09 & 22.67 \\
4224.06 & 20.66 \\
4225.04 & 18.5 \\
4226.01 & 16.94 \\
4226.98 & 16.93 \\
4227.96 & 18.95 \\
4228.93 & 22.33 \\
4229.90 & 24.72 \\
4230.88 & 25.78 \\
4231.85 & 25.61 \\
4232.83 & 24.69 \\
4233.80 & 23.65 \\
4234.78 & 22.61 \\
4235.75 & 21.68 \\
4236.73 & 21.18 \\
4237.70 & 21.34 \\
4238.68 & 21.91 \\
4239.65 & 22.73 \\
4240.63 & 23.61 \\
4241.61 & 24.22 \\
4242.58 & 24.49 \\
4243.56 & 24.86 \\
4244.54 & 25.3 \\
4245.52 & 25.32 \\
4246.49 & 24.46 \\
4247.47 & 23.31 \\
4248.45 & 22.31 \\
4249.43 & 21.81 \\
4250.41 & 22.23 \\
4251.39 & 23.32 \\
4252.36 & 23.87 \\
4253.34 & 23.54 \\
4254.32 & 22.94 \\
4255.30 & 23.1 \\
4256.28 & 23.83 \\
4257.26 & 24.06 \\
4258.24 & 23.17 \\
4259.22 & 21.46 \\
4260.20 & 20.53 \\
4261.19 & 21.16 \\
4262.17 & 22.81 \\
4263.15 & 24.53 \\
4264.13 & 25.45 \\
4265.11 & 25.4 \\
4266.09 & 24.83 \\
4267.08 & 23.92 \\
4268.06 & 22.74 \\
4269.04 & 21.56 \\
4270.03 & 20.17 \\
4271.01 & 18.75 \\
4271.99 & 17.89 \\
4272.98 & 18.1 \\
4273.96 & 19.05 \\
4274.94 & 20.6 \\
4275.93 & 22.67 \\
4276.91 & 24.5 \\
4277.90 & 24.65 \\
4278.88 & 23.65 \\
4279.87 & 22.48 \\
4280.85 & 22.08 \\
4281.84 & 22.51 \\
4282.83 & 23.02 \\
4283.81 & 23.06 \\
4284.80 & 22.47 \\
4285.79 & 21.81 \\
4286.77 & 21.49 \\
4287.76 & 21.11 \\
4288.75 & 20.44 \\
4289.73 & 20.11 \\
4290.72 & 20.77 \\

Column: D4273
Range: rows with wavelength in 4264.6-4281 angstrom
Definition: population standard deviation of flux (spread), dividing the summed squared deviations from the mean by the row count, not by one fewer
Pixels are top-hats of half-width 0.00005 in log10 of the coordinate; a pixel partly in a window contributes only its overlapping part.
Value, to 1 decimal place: 2.4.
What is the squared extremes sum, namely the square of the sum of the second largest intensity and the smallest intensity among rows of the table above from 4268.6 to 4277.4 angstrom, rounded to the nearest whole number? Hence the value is 1645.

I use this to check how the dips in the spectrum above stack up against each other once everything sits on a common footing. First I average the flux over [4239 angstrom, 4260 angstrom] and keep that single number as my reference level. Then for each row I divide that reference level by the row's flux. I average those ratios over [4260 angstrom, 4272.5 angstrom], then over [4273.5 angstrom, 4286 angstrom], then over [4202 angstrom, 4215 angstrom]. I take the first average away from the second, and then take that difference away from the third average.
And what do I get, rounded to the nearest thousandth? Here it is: 0.974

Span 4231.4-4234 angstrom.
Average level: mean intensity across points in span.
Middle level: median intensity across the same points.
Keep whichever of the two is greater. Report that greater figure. 24.7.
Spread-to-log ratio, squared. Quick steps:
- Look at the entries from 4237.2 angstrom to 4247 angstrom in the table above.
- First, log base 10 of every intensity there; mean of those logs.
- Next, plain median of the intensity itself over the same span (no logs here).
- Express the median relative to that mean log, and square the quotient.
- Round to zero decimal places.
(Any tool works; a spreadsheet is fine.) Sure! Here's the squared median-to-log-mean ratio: 313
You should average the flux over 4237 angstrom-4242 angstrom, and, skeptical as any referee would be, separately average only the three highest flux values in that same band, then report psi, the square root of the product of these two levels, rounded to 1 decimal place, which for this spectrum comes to 23.1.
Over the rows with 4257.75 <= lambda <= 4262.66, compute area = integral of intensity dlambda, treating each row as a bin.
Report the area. 107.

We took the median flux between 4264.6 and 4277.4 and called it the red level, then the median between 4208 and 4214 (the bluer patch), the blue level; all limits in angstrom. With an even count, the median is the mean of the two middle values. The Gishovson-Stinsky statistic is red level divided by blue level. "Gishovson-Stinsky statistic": 0.85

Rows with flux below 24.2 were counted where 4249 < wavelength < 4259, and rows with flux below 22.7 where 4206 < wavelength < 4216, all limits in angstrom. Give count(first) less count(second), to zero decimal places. 10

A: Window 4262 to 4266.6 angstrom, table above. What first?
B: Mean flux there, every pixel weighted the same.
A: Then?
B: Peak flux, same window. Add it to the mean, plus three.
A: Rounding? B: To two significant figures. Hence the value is 53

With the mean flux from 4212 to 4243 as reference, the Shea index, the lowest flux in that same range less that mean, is -6.2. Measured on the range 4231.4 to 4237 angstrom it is -2.1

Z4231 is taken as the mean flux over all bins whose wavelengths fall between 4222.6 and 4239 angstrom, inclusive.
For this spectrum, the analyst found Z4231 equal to 21.8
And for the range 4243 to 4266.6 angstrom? 23.5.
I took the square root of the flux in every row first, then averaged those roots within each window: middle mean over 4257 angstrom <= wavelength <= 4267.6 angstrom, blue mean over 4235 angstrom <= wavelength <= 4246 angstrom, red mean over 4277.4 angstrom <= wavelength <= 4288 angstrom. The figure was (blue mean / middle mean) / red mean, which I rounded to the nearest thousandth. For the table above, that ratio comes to 0.210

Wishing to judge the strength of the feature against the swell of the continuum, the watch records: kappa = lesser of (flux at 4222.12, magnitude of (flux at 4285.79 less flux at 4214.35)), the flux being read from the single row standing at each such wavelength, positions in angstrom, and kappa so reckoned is 2.8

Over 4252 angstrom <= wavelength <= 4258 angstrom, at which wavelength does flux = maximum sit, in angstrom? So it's 4257.26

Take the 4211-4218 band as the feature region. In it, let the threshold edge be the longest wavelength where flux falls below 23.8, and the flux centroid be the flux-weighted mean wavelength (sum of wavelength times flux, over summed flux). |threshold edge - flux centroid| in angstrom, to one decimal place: 2.0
